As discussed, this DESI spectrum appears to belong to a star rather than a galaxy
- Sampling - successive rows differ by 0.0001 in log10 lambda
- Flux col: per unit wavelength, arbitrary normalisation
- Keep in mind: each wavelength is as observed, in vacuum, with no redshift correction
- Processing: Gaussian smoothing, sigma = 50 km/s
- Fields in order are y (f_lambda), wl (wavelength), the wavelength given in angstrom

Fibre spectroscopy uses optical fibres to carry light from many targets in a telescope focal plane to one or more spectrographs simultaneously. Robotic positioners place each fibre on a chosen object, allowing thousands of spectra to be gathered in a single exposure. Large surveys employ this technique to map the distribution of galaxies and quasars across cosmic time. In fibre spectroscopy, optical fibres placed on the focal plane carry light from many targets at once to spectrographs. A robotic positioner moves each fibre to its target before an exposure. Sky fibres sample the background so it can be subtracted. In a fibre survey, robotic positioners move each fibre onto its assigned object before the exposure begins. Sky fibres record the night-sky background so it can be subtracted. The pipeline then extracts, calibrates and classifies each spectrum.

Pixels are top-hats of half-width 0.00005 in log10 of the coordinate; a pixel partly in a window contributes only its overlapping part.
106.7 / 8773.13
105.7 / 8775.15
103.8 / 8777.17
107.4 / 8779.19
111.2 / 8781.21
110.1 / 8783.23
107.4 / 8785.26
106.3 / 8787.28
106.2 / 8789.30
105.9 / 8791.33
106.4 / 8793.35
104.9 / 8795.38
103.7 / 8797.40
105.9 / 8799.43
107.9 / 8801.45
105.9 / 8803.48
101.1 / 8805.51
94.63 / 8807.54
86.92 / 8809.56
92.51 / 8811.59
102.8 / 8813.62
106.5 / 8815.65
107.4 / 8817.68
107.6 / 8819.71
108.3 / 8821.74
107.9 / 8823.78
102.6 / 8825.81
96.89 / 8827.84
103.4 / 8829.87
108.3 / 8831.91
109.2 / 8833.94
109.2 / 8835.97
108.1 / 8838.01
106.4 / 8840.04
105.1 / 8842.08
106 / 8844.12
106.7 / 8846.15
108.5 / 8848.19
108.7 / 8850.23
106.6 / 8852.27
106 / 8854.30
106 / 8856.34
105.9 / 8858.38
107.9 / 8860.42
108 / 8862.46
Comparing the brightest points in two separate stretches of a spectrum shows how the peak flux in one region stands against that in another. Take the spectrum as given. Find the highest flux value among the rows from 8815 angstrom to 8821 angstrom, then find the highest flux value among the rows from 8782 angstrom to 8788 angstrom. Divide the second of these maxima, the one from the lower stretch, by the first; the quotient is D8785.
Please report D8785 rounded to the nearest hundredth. 1.02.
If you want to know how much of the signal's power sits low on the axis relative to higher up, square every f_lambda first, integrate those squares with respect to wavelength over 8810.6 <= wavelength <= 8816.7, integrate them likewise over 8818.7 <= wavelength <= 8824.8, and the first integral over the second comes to 0.87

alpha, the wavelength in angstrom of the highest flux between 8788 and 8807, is 8801.45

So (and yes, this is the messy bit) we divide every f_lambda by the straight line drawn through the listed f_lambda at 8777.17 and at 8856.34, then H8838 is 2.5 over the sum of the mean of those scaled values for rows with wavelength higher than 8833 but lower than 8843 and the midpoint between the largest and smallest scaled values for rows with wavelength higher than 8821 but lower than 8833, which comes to 1.25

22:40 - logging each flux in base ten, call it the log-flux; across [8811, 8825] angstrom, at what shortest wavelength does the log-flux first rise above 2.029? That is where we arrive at 8817.68 angstrom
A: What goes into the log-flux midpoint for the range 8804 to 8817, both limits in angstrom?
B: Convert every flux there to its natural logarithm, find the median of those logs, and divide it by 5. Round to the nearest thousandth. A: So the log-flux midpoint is 0.917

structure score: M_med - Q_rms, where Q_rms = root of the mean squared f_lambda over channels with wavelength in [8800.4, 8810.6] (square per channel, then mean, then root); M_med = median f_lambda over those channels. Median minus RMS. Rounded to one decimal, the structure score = 1.5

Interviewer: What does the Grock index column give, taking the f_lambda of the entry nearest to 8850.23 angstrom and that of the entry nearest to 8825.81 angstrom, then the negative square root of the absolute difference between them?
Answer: -2.5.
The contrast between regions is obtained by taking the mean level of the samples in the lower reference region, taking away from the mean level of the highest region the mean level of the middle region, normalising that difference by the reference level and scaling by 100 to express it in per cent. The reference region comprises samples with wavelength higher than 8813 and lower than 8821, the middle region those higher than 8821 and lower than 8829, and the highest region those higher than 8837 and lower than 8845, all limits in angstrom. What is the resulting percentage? 2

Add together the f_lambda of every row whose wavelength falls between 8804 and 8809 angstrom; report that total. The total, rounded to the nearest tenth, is 195.7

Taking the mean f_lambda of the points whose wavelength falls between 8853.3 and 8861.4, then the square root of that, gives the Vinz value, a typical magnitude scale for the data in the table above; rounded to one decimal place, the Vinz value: 10.3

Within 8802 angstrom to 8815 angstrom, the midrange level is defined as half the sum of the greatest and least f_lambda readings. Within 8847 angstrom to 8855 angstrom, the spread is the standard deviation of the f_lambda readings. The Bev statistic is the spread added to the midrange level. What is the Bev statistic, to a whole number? 98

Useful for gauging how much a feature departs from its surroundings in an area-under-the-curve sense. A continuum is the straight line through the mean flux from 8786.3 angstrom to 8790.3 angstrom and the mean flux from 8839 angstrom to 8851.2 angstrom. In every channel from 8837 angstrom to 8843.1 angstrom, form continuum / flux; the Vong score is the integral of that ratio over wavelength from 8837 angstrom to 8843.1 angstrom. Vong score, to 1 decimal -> 6.1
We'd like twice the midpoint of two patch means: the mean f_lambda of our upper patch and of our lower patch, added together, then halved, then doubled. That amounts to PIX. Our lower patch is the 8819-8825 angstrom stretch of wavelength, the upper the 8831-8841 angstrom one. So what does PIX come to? 216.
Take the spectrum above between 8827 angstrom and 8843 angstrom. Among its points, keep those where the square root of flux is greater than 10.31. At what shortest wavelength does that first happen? 8831.91 angstrom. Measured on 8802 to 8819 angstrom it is 8815.65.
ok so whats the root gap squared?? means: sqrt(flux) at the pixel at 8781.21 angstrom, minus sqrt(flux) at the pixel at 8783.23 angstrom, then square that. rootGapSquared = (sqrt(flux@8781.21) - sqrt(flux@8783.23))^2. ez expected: 0.003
